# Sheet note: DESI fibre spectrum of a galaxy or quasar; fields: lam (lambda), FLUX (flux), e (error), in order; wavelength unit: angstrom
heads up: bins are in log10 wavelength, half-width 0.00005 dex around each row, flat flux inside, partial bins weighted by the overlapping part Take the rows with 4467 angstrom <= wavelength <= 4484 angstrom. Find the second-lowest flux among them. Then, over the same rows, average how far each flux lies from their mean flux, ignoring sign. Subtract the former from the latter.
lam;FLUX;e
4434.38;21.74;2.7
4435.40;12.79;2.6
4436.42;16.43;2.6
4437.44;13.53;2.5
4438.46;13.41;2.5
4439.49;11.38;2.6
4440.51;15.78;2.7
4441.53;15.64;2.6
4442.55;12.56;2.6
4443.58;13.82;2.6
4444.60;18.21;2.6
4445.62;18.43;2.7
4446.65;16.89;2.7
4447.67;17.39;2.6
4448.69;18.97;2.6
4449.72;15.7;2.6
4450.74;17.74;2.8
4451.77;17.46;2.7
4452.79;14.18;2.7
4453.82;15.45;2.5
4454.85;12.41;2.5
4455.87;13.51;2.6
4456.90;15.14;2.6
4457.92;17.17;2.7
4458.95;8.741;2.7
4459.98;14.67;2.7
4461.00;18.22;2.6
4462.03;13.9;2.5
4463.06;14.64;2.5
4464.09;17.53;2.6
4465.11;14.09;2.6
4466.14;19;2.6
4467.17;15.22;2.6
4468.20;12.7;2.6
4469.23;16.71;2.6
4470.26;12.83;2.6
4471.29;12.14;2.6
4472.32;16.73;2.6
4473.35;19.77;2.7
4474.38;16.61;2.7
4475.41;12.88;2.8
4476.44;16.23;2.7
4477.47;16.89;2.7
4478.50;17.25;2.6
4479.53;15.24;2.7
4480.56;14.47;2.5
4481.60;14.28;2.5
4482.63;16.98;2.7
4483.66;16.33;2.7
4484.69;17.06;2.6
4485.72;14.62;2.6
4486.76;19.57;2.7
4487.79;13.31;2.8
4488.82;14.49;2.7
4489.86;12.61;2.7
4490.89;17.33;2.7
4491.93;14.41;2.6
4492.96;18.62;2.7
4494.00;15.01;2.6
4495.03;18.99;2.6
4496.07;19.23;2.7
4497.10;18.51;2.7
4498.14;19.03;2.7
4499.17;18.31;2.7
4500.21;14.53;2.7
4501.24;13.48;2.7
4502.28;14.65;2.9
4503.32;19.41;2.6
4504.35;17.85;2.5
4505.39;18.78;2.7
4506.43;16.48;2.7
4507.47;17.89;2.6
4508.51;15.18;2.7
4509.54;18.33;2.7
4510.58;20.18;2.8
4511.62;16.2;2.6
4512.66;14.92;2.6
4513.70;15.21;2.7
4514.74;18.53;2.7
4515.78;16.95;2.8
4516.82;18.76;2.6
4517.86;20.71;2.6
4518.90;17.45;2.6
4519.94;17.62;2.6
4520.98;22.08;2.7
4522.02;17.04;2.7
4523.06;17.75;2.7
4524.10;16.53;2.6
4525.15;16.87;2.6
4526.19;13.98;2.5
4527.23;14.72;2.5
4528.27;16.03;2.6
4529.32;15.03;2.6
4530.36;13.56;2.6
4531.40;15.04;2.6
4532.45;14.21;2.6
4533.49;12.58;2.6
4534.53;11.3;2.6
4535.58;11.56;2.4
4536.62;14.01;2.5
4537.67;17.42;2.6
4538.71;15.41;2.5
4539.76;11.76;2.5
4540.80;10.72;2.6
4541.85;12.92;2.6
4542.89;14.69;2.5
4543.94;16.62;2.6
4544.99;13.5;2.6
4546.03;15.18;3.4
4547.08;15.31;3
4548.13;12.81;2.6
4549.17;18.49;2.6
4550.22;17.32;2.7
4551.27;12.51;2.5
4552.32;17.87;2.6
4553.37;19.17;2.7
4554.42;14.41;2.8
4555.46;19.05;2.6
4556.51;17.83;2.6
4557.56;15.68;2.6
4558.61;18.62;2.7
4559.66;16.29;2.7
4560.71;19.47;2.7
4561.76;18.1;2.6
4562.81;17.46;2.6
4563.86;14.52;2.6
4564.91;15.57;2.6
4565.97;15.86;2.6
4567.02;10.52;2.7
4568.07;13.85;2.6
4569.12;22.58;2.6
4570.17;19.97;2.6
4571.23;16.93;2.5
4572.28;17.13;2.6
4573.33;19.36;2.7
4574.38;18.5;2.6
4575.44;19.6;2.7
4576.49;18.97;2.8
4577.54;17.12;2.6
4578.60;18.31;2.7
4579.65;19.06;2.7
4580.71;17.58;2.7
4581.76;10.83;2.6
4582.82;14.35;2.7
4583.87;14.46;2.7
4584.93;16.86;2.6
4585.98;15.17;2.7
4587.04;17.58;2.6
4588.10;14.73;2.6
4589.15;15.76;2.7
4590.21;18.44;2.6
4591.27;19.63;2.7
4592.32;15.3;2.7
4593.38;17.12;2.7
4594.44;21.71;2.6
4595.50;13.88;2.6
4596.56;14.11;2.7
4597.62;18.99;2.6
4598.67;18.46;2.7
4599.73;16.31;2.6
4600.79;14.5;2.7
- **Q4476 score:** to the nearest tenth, -11.0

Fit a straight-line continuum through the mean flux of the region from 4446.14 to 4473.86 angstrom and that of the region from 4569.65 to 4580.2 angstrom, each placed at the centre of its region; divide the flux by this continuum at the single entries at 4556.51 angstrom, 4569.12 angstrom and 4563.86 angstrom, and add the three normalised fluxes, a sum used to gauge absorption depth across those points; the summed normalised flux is 3.02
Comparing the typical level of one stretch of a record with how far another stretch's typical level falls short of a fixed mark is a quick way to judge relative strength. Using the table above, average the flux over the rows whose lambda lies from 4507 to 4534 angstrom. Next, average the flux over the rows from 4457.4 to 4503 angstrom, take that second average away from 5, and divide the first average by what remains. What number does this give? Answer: -1.54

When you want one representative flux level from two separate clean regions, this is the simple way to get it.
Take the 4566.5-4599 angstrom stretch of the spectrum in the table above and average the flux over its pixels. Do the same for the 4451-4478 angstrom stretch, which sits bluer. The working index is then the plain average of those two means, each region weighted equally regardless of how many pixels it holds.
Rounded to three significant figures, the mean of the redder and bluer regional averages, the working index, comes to 16.1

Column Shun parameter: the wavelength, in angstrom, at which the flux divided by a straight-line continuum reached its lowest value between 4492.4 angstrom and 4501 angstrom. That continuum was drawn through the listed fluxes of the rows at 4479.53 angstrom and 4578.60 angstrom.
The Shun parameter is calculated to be 4500.21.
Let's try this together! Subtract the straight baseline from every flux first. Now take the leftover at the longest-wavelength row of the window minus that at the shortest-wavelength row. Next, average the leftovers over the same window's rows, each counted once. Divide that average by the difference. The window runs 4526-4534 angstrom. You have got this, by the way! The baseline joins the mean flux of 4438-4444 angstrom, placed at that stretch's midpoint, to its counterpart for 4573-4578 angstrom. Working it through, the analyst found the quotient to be 1.6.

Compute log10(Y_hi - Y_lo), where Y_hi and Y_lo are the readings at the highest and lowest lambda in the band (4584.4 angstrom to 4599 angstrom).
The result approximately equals 0.20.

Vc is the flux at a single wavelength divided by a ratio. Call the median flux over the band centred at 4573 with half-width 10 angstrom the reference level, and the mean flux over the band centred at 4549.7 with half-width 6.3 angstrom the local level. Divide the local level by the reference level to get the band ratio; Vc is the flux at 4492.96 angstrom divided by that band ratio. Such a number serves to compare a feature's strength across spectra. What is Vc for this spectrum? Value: 20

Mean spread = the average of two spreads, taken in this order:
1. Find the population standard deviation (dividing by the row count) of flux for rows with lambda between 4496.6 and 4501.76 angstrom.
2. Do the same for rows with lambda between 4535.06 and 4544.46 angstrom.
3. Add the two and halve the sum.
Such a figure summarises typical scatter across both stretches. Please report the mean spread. 2.25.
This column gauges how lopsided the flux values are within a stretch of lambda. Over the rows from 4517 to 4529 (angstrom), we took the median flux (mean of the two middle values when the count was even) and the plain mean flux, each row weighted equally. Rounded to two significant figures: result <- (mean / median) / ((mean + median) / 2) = 0.059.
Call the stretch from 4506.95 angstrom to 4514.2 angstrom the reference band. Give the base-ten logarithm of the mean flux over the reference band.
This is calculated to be 1.23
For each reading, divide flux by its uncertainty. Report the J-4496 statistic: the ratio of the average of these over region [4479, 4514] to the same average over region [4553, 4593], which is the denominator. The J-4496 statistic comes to 0.97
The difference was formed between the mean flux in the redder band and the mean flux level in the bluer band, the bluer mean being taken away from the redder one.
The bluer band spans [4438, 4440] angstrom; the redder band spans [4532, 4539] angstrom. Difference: 1.4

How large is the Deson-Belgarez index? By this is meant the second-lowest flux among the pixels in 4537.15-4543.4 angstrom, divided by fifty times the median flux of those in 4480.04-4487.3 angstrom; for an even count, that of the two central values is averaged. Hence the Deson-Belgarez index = 0.0144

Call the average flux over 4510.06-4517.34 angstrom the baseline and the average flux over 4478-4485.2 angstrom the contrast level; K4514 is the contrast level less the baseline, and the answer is -1.3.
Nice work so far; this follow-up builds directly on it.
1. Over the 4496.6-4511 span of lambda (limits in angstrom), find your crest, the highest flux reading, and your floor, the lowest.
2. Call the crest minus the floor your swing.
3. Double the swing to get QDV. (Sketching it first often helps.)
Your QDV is 13.4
